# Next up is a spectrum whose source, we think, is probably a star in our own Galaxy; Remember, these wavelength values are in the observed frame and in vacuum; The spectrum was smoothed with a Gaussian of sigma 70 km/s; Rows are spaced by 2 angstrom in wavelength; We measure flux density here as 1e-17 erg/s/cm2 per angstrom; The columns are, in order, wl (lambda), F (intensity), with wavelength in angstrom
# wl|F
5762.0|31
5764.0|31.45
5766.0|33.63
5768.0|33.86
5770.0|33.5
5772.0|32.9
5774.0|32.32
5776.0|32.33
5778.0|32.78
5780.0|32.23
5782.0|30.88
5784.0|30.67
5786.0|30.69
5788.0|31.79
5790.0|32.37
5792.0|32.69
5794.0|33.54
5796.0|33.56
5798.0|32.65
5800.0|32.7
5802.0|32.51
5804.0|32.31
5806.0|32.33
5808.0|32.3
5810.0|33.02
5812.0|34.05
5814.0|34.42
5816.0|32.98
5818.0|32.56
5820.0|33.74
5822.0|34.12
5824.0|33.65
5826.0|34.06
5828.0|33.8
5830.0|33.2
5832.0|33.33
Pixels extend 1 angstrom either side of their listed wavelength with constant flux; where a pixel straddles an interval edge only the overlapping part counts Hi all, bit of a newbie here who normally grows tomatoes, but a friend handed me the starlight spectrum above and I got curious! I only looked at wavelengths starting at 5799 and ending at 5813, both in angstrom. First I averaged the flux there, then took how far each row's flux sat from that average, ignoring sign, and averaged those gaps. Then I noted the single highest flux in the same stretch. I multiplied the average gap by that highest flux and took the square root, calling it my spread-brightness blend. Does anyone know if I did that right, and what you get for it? 3.9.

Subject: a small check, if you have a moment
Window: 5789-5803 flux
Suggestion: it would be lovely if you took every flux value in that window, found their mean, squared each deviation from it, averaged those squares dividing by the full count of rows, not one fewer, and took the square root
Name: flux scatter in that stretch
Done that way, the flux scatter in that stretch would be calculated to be 0.45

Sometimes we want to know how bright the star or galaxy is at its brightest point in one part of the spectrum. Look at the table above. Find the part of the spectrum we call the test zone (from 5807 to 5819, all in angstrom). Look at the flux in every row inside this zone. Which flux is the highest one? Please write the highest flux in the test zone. 34.42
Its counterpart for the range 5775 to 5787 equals 32.78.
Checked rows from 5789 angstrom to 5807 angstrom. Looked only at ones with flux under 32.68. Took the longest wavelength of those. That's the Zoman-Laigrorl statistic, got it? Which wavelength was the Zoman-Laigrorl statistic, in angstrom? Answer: 5806.0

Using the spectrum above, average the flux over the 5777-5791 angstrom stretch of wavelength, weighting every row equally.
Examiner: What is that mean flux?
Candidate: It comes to 31.63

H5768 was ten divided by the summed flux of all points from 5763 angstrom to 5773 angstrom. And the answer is 0.0605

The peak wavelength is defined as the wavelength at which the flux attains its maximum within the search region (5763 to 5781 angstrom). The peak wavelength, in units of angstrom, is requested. 5768.0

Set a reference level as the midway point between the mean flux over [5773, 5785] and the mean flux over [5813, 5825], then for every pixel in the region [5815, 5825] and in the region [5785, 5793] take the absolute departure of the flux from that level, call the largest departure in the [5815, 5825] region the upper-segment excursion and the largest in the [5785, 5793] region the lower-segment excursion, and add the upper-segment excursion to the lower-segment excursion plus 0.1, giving 3.5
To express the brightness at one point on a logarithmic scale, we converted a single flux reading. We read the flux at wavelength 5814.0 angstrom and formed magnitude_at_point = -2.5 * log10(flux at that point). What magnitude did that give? -3.84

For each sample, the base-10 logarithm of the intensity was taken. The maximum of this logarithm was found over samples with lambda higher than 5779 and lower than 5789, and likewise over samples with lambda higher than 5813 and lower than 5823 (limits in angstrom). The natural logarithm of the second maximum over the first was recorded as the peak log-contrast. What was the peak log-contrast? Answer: 0.019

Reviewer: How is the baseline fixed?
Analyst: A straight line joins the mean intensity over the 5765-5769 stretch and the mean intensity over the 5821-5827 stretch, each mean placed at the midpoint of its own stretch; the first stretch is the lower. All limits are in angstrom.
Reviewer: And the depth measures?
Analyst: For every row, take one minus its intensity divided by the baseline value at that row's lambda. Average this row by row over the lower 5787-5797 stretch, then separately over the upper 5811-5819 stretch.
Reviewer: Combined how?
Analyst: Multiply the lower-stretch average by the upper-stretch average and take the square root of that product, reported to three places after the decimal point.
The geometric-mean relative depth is 0.019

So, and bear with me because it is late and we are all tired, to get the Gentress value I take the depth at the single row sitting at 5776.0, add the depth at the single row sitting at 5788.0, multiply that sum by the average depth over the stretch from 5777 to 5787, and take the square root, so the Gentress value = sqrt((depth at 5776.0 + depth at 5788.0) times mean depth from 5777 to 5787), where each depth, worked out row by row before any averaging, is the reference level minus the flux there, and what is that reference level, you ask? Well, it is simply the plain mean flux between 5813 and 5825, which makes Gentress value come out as 2.5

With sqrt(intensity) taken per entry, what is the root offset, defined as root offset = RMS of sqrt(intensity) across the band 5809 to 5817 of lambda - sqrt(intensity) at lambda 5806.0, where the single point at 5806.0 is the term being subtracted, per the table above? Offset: 0.11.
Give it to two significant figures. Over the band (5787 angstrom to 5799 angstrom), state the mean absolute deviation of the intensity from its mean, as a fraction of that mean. 0.016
